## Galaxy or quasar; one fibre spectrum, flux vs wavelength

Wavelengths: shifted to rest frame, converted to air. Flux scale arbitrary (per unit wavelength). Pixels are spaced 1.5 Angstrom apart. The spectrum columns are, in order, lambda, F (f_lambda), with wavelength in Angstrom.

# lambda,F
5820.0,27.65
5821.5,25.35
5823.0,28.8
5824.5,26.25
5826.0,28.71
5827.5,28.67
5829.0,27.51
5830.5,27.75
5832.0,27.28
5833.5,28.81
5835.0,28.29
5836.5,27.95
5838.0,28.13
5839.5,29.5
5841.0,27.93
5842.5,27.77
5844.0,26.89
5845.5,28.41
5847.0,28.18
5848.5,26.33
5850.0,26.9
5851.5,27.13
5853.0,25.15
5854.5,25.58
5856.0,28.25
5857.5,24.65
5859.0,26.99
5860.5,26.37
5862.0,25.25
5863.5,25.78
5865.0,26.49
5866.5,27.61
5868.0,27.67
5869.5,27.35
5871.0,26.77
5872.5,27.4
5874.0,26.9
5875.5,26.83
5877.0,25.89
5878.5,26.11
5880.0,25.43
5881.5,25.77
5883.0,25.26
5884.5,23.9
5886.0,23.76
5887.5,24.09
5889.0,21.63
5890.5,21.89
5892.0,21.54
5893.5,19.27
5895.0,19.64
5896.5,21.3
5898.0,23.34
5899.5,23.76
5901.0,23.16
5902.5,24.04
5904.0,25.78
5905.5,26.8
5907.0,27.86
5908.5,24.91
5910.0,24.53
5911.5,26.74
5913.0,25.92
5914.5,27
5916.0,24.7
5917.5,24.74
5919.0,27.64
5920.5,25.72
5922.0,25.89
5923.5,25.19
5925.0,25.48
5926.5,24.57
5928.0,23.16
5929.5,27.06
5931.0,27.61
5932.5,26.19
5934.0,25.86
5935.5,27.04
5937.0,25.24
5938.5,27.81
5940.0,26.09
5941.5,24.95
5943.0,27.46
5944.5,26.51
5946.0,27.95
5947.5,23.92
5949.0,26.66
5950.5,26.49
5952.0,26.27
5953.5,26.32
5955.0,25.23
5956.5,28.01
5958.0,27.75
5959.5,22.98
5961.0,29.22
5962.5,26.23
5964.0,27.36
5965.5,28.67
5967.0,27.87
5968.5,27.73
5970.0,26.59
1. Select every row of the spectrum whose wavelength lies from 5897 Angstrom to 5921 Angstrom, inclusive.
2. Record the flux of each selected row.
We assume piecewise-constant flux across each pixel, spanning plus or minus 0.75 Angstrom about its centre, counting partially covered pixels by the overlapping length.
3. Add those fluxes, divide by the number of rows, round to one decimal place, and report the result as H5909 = 25.4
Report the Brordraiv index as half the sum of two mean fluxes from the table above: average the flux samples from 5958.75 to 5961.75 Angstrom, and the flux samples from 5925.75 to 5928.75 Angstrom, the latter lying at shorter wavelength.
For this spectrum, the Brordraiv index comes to 25.0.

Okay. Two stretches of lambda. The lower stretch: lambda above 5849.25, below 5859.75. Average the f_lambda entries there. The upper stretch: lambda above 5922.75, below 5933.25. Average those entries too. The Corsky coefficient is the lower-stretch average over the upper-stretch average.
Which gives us 1.03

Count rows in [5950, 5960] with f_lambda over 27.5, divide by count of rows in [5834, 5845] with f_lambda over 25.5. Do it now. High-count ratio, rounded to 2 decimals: 0.29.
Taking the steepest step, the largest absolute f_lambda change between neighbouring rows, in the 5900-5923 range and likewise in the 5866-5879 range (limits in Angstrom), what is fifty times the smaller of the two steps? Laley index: 47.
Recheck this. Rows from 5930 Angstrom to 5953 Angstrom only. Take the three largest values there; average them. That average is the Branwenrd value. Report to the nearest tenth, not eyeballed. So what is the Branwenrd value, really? 27.8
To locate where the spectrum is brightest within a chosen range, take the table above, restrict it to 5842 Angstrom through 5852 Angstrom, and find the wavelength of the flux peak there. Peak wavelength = 5845.5 Angstrom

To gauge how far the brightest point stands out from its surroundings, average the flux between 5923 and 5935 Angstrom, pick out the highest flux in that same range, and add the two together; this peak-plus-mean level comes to 53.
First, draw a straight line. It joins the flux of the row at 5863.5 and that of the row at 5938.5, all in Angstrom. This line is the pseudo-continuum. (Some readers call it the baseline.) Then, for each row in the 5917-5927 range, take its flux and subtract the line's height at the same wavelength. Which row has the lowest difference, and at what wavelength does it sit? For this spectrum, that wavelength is 5926.5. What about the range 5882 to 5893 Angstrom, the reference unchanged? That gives 5892.0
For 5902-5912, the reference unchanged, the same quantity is 5902.5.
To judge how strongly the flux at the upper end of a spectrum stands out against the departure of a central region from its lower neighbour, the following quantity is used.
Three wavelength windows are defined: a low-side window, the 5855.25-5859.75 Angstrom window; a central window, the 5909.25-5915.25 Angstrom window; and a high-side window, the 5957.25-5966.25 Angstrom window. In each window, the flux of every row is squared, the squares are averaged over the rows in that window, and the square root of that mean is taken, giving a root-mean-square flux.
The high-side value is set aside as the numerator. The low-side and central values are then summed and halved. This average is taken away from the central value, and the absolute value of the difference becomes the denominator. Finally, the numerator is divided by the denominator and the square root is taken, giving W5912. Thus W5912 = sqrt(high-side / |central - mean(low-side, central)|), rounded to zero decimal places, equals 9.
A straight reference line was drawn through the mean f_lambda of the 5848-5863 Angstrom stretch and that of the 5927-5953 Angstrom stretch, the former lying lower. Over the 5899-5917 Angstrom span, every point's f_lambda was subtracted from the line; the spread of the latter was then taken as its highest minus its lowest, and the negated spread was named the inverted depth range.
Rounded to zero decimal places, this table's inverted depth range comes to -5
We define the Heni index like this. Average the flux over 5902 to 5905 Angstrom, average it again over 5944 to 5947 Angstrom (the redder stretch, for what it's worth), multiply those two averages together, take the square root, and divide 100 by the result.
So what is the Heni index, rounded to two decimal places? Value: 3.84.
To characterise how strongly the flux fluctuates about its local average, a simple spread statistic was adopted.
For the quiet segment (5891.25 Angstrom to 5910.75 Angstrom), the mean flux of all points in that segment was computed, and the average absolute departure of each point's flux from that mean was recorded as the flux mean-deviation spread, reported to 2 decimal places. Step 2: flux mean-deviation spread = 1.99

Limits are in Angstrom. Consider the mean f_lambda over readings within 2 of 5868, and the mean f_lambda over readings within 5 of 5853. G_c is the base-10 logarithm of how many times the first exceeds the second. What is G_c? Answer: 0.020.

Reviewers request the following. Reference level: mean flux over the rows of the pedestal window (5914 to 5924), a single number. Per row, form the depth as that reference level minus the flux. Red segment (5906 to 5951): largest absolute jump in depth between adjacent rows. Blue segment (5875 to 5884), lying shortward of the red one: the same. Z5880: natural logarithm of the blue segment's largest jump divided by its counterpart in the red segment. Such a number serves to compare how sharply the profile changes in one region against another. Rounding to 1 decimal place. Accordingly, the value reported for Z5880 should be -1.5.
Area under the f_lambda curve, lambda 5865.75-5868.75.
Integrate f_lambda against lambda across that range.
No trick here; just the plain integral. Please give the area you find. 82.9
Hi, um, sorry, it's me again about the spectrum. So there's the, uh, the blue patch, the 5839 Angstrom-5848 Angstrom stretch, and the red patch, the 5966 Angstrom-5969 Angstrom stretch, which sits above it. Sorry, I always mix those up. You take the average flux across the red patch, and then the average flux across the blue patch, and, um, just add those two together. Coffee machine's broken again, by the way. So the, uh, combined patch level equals 55.9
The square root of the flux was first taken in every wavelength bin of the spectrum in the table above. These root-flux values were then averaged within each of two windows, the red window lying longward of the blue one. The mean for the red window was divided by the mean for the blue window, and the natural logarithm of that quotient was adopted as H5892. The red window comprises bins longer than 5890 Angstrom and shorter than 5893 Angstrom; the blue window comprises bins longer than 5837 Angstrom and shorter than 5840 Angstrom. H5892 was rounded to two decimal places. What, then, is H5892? -0.14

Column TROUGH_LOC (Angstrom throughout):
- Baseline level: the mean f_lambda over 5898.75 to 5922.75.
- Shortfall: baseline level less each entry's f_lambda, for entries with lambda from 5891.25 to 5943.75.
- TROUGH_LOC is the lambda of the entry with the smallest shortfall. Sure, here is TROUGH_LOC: 5907.0 Angstrom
